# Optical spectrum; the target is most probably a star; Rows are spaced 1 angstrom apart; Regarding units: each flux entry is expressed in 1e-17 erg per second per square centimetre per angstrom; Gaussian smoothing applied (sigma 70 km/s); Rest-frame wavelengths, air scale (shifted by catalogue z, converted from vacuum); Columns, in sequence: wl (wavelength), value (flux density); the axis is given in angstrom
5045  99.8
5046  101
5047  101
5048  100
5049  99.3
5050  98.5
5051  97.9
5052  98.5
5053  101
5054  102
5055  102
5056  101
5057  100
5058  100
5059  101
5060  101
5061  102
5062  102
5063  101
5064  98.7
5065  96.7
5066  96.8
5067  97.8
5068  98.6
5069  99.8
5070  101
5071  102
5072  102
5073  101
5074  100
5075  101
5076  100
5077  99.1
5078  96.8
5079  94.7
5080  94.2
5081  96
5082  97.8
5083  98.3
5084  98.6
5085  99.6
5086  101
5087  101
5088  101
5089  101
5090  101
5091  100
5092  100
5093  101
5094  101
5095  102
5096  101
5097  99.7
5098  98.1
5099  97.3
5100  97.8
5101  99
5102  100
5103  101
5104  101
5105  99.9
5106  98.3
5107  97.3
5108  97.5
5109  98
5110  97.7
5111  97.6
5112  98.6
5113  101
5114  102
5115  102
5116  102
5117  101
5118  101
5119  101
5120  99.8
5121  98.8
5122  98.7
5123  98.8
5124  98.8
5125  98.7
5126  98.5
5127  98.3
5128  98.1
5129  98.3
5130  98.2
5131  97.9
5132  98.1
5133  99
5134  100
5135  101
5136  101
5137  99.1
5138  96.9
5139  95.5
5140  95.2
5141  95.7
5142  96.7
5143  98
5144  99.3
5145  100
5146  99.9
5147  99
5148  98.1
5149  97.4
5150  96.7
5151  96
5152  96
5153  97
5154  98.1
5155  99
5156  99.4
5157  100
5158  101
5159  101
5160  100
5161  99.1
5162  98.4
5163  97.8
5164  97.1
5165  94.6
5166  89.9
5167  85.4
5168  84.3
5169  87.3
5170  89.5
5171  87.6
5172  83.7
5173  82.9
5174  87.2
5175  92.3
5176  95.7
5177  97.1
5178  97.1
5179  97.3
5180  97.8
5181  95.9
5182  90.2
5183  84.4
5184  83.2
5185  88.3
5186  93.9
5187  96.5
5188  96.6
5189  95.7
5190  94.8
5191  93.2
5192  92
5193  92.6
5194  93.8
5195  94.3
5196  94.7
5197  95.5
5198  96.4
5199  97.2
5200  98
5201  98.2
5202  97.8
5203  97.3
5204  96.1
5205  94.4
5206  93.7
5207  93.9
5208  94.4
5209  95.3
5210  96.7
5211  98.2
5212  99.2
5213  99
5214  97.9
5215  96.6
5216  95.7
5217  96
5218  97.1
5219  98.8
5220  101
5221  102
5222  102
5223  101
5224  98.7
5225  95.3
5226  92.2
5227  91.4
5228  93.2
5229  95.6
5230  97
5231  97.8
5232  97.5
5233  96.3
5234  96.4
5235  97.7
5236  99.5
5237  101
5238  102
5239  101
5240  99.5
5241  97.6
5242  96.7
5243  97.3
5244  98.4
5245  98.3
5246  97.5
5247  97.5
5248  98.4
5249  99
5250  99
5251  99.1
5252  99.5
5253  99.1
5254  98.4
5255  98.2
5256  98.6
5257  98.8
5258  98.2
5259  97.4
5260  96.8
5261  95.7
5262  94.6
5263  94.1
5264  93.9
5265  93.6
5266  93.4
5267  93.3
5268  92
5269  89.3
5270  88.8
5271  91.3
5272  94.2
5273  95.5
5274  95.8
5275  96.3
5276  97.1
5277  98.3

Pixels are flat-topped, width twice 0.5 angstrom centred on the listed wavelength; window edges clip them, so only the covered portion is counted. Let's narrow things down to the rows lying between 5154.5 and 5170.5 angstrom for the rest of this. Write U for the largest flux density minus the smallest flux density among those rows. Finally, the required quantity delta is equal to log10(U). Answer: 1.2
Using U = 16.7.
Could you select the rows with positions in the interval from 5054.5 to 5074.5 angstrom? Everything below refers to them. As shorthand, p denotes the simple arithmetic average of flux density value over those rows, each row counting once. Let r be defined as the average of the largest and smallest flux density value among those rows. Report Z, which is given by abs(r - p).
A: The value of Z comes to 0.9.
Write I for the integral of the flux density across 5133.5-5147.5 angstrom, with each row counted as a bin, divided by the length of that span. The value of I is 98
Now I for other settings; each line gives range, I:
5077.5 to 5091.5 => 99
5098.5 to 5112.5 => 99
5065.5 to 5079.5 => 99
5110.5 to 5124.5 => 100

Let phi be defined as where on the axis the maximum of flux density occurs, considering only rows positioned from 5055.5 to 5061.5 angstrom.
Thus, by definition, 5061 angstrom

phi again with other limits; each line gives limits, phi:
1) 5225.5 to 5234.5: 5231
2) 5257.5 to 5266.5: 5258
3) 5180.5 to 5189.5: 5188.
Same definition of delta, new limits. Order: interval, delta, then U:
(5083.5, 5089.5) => 0.4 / 2.4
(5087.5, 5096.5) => 0.3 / 2.0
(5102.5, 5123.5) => 0.7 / 4.7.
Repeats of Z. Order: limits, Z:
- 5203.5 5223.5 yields 0.4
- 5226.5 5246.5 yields 0.9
